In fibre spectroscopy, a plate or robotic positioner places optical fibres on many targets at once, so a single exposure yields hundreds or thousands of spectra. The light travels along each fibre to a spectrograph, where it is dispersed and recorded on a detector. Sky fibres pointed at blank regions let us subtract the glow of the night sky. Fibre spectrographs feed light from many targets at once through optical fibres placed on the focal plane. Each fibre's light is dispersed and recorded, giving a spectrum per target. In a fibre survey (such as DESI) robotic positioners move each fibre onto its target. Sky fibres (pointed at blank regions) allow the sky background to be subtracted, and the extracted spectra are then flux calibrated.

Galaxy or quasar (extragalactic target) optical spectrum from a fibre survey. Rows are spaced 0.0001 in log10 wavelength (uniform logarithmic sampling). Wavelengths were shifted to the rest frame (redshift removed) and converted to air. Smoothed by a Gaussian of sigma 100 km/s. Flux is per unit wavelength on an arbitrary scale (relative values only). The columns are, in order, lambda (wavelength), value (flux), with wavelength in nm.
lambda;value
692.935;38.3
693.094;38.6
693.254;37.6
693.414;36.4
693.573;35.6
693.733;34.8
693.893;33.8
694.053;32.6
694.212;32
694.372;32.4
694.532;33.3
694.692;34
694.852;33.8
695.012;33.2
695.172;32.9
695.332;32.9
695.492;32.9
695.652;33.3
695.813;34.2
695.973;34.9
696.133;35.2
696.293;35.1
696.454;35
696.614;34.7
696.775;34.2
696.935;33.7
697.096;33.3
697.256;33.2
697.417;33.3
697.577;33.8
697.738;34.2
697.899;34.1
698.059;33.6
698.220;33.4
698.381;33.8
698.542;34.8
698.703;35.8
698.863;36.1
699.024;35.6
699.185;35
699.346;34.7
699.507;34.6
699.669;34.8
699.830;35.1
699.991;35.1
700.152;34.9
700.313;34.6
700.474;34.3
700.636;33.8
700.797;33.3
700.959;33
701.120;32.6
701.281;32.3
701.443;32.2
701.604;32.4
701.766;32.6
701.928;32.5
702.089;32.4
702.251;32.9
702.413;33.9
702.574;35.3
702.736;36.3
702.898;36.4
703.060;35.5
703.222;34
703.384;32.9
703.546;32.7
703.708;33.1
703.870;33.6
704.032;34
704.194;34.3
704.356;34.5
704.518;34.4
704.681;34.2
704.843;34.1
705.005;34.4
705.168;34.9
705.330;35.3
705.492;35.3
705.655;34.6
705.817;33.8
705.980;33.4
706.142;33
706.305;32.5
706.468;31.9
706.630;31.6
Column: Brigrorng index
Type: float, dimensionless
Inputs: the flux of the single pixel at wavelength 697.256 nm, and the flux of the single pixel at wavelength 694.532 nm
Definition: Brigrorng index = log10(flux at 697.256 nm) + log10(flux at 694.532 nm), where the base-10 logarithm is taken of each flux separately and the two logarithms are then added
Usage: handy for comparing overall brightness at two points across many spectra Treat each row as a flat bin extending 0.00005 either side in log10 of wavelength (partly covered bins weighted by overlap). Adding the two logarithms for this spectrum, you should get 3.04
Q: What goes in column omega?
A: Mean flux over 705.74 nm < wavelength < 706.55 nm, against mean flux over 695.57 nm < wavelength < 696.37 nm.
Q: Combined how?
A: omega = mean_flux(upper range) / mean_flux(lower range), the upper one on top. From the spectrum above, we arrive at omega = 0.95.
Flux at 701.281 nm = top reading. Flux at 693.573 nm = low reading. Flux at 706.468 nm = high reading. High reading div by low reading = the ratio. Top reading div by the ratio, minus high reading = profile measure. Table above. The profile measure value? 4.1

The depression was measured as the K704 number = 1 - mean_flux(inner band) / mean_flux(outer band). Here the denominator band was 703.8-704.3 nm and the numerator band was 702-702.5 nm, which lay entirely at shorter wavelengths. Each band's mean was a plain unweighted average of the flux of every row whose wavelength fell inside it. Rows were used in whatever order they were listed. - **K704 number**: 0.026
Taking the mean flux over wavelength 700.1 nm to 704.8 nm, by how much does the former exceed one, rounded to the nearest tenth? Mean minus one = 32.8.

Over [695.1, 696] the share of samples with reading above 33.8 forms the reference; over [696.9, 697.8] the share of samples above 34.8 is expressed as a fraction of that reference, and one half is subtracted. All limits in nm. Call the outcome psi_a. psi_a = -0.5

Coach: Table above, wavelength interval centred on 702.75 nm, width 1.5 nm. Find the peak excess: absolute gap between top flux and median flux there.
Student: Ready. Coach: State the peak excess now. 2.4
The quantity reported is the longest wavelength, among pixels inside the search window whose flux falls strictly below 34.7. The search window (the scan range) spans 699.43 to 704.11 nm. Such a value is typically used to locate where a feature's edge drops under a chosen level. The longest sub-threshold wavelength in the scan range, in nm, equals 704.032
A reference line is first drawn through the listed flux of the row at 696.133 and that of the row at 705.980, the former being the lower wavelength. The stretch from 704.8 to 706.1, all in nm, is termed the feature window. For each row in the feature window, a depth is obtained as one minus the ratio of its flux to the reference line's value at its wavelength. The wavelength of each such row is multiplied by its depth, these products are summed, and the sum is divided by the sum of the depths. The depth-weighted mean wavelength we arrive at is 705.35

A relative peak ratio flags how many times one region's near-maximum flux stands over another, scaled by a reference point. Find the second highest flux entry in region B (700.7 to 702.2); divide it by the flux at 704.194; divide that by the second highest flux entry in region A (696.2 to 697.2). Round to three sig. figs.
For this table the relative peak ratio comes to 0.0275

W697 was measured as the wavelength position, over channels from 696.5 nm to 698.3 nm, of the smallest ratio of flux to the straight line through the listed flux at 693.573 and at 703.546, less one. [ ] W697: 697.256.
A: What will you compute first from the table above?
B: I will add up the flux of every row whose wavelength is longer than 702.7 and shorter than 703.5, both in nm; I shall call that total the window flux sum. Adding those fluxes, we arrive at 175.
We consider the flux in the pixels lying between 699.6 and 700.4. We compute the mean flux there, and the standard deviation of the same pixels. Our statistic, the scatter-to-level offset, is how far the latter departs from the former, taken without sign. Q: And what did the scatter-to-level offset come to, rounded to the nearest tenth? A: 34.7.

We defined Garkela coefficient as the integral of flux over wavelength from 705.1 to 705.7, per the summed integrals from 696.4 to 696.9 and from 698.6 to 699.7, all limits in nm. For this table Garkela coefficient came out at 0.4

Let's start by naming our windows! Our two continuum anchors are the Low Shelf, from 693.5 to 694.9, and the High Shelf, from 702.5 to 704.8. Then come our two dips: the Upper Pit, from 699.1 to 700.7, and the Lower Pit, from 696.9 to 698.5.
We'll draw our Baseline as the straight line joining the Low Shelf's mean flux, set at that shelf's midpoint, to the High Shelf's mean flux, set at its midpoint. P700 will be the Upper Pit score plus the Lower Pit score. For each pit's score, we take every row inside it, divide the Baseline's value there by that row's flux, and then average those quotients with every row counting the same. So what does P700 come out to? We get 1.99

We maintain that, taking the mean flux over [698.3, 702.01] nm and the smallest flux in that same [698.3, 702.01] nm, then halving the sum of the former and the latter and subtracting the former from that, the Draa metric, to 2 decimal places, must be -0.94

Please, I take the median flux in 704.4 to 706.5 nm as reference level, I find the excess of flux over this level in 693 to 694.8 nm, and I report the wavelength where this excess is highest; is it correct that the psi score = 693.094 nm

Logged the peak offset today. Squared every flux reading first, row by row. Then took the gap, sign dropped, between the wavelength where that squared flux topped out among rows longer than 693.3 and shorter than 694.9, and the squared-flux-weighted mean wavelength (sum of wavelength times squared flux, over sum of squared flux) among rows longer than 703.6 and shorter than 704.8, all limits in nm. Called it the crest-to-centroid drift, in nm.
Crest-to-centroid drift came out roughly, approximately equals 10.79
